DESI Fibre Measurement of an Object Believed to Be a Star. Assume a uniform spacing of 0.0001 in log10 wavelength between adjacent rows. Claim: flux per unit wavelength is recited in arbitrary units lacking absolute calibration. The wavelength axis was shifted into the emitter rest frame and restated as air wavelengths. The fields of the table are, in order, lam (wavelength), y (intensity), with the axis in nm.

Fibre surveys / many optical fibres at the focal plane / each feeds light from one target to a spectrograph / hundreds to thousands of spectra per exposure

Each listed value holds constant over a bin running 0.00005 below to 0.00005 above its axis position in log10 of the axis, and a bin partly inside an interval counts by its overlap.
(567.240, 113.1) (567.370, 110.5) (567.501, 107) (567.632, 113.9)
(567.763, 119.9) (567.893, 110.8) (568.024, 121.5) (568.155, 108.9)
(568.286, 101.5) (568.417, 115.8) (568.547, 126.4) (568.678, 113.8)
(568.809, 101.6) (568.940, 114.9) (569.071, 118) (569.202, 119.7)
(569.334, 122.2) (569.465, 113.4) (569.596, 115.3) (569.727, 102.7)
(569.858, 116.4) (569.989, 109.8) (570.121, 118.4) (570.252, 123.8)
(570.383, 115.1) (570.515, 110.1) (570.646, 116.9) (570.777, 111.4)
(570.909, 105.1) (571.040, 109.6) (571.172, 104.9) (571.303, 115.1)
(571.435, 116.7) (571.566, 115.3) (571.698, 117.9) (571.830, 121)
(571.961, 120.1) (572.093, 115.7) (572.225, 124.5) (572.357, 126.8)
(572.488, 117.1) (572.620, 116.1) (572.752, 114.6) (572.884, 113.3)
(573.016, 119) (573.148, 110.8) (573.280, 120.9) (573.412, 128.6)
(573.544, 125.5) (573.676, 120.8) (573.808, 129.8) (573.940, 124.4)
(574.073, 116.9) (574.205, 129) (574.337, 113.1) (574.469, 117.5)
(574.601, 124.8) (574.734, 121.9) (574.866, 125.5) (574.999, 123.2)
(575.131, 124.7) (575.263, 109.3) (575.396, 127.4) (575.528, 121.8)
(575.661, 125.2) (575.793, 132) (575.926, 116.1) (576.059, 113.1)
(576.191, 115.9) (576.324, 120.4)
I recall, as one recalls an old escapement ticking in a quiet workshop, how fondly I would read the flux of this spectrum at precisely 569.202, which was 119.7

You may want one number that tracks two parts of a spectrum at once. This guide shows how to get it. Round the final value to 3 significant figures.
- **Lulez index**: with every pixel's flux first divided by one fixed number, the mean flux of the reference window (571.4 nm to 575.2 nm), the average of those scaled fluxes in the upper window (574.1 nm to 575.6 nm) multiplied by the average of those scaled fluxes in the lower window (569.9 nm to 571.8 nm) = 0.951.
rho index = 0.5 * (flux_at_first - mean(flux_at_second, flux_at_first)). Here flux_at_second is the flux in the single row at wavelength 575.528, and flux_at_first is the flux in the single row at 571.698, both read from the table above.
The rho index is -1.0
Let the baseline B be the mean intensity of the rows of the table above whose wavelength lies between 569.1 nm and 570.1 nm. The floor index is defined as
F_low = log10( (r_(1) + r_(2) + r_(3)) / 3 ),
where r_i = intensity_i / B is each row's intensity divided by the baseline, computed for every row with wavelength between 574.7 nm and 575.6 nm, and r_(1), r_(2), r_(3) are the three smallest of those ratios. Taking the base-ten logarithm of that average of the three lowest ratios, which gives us 0.01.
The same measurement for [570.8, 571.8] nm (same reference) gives -0.03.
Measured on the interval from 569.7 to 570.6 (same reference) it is -0.03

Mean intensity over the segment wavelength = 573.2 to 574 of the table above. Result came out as 125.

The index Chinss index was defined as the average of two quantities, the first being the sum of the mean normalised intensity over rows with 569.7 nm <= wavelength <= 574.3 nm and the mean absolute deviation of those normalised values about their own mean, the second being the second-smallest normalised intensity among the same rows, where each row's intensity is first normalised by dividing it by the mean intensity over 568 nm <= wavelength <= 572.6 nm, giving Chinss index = 0.99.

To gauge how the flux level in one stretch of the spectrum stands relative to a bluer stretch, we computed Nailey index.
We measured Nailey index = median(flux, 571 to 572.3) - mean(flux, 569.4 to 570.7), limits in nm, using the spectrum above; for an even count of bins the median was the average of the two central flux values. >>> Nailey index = 2.0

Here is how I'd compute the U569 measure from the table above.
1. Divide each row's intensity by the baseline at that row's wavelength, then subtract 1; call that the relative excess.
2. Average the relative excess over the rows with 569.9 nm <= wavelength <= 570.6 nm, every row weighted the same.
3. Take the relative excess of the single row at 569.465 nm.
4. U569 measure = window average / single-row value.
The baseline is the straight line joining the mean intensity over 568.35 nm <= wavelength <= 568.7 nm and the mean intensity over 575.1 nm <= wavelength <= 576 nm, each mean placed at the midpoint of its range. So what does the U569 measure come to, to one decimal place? 0.7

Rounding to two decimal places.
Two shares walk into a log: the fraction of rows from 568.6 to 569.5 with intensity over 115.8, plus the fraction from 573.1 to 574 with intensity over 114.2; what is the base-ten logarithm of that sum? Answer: 0.11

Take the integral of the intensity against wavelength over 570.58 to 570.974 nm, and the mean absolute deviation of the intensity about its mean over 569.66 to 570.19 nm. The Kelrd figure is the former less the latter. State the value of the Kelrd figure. 38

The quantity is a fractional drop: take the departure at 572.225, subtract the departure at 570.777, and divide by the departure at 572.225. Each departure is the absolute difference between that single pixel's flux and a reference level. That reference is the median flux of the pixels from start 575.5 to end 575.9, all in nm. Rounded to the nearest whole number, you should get -19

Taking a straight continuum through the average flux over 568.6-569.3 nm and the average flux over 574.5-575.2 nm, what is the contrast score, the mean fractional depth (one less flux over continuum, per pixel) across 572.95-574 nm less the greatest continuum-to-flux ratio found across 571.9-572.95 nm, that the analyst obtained -1.07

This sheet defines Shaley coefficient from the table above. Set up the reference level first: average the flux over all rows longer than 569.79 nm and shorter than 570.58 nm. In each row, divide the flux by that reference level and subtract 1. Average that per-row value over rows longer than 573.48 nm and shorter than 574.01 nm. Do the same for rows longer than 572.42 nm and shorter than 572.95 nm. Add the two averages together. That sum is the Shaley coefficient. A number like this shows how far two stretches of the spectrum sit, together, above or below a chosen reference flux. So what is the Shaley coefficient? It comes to 0.08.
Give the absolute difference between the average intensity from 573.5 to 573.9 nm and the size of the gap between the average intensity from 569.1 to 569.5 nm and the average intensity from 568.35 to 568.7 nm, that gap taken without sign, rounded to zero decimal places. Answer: 125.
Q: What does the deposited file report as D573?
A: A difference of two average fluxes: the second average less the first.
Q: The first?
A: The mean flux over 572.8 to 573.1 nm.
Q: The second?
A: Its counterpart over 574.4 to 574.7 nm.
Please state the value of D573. 5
